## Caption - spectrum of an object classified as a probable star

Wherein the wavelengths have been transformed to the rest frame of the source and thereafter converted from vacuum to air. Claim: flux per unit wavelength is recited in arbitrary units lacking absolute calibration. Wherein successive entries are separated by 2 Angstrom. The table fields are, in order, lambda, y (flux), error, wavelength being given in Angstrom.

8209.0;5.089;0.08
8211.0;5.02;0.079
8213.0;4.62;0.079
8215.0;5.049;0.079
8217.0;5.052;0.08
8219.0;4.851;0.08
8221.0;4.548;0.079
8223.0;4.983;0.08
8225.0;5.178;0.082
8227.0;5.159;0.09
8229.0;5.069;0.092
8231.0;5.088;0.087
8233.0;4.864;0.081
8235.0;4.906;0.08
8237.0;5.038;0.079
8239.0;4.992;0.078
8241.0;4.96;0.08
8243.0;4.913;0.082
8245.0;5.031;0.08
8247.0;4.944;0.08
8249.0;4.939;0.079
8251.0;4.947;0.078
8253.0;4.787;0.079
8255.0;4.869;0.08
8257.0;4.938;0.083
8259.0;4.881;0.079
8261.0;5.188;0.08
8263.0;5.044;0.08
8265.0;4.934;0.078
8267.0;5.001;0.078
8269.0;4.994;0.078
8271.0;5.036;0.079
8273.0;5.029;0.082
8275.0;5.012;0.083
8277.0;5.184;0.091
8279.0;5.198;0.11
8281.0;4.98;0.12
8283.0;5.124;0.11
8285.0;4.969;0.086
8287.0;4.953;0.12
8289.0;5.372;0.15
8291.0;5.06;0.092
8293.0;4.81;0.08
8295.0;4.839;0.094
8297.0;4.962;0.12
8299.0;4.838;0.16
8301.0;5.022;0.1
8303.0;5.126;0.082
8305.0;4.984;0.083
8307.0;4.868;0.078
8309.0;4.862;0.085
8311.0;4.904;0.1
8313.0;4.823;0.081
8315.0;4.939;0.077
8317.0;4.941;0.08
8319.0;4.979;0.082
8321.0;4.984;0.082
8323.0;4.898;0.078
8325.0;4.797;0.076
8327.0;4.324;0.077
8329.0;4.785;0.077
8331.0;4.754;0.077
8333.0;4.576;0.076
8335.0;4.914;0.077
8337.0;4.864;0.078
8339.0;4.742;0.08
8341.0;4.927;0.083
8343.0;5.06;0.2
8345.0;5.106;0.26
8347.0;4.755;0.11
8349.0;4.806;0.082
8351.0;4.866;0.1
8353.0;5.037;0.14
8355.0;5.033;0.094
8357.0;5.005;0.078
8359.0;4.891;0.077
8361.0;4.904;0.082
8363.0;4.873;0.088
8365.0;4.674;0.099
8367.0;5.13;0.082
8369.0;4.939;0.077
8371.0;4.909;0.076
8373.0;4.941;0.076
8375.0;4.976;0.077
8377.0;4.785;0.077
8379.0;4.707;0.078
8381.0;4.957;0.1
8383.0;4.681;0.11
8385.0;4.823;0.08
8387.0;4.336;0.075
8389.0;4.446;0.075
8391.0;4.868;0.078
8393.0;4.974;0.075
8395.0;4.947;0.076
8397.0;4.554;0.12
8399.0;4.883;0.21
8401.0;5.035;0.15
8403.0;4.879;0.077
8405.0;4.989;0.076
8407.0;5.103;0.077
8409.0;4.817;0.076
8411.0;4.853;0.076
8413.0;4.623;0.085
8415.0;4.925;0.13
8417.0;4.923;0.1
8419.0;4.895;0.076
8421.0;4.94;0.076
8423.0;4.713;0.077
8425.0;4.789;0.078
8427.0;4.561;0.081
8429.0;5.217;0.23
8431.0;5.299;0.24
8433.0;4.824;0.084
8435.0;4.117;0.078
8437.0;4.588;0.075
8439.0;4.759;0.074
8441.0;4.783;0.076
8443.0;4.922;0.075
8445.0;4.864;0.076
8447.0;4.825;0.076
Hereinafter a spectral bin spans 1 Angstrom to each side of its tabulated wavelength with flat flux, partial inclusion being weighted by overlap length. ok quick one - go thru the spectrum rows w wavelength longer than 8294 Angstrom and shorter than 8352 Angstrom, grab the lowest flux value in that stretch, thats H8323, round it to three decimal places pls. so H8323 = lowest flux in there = 4.324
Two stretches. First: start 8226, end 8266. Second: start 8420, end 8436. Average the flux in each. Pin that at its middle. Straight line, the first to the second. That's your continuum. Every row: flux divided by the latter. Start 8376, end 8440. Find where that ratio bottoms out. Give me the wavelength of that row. 8435.0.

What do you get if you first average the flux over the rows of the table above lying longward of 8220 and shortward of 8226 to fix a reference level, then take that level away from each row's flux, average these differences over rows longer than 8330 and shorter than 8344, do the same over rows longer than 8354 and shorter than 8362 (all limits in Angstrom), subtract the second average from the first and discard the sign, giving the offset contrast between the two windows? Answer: 0.12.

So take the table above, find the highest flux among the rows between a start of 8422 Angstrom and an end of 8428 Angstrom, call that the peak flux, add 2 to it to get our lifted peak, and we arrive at 6.79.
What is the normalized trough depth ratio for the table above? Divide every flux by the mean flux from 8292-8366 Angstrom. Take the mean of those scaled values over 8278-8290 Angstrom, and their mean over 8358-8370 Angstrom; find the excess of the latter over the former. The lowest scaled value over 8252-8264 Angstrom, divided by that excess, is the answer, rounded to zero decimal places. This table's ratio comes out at -24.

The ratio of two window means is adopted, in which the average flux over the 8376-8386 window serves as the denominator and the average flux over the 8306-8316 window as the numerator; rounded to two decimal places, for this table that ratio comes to 1.02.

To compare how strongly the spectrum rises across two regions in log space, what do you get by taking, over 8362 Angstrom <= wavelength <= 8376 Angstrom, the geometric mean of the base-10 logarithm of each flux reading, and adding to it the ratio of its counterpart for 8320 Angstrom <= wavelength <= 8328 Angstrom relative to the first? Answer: 1.67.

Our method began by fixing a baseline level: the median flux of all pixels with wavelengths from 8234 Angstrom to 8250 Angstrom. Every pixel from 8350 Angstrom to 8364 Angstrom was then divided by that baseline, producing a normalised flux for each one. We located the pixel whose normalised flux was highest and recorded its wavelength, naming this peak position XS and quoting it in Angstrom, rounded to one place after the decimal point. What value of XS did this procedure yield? 8353.0 Angstrom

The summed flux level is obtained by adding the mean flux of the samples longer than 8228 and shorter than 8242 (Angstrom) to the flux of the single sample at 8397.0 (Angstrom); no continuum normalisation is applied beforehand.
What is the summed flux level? 9.54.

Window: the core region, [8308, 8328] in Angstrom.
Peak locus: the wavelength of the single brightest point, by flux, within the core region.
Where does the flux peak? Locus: 8321.0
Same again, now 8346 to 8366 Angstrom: 8353.0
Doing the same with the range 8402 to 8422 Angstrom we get 8407.0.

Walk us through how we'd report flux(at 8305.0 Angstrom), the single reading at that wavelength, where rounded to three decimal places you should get 4.984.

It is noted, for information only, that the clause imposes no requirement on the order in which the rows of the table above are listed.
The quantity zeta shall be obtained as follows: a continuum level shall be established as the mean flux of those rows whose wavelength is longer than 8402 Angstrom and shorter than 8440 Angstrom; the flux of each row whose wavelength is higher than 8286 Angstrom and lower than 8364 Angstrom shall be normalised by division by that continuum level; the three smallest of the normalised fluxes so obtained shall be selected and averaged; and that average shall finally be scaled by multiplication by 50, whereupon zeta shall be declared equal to 47.1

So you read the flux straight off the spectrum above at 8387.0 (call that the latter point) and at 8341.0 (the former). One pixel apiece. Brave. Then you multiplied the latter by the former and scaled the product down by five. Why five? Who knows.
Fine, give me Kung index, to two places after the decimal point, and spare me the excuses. 4.27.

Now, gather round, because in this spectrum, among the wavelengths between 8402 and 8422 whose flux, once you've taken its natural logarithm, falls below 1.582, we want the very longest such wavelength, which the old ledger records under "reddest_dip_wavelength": 8413.0 Angstrom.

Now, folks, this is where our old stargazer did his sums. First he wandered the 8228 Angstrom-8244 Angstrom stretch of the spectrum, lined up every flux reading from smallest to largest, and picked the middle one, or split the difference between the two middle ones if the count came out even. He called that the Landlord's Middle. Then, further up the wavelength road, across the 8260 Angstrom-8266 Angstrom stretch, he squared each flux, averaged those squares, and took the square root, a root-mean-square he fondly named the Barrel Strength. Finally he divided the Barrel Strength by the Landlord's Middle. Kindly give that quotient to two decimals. 1.02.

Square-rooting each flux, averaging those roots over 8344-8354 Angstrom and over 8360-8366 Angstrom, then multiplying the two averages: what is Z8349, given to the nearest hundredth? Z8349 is 4.86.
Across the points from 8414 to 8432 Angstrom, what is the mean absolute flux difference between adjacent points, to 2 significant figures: 0.17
